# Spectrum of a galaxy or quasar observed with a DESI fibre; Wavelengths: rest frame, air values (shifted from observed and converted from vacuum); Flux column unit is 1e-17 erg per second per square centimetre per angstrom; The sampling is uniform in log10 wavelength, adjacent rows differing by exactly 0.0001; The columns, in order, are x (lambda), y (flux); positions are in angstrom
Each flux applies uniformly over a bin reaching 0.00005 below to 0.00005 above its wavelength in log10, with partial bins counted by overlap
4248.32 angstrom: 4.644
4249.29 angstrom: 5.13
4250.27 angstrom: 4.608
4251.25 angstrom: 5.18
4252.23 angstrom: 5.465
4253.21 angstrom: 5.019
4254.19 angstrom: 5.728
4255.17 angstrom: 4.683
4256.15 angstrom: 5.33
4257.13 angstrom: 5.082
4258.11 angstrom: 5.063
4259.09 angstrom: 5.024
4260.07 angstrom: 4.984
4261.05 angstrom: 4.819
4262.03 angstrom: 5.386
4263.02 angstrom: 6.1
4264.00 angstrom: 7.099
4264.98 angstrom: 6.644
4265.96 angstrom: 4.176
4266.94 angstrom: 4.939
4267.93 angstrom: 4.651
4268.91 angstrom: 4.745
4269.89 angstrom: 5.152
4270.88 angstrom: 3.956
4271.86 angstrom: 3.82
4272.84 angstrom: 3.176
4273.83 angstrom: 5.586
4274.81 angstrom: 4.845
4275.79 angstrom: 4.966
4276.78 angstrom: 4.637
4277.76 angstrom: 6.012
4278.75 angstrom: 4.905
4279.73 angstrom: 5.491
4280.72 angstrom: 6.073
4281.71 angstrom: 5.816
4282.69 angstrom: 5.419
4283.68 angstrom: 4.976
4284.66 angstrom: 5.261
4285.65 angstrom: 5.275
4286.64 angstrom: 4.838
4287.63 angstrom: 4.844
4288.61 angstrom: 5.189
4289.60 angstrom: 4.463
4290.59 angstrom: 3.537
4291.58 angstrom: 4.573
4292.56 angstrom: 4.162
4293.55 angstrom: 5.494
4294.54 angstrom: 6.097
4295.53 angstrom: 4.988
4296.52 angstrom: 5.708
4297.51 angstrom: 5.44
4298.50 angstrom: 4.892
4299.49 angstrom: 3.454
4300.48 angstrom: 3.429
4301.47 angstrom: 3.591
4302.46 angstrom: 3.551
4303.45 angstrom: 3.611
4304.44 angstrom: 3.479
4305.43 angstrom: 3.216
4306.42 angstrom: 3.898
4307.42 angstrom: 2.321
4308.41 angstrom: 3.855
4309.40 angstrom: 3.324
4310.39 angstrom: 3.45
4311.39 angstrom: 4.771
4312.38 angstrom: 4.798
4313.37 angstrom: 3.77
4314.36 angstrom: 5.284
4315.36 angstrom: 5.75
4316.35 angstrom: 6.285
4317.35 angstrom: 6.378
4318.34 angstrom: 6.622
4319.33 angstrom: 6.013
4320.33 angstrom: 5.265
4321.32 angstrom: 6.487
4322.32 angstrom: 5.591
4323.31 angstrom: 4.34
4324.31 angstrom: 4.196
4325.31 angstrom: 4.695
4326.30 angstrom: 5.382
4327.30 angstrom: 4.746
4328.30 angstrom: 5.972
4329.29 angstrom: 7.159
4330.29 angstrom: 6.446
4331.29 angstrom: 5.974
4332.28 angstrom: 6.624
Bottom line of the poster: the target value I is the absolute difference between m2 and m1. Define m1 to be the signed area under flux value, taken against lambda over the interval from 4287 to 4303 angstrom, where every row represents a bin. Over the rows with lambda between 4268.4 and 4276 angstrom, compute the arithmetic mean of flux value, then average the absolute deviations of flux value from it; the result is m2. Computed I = 73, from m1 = 73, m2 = 0.66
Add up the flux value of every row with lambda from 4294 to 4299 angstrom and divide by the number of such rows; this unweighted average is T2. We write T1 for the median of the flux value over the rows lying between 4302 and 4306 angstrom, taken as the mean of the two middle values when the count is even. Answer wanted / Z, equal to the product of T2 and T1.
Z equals 19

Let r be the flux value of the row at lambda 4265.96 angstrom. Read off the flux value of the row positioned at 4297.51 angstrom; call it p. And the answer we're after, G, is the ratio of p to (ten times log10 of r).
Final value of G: 0.88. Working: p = 5.44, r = 4.176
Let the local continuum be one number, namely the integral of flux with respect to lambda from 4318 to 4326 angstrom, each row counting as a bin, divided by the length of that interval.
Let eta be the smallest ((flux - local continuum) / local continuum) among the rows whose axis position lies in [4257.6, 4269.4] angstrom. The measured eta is -0.223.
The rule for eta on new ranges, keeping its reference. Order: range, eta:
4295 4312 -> -0.568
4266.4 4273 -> -0.409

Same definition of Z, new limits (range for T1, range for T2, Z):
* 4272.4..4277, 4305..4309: 16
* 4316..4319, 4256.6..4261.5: 32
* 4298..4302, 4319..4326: 18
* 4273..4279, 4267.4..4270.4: 24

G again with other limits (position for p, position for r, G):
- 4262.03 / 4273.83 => 0.72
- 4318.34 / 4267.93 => 0.99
